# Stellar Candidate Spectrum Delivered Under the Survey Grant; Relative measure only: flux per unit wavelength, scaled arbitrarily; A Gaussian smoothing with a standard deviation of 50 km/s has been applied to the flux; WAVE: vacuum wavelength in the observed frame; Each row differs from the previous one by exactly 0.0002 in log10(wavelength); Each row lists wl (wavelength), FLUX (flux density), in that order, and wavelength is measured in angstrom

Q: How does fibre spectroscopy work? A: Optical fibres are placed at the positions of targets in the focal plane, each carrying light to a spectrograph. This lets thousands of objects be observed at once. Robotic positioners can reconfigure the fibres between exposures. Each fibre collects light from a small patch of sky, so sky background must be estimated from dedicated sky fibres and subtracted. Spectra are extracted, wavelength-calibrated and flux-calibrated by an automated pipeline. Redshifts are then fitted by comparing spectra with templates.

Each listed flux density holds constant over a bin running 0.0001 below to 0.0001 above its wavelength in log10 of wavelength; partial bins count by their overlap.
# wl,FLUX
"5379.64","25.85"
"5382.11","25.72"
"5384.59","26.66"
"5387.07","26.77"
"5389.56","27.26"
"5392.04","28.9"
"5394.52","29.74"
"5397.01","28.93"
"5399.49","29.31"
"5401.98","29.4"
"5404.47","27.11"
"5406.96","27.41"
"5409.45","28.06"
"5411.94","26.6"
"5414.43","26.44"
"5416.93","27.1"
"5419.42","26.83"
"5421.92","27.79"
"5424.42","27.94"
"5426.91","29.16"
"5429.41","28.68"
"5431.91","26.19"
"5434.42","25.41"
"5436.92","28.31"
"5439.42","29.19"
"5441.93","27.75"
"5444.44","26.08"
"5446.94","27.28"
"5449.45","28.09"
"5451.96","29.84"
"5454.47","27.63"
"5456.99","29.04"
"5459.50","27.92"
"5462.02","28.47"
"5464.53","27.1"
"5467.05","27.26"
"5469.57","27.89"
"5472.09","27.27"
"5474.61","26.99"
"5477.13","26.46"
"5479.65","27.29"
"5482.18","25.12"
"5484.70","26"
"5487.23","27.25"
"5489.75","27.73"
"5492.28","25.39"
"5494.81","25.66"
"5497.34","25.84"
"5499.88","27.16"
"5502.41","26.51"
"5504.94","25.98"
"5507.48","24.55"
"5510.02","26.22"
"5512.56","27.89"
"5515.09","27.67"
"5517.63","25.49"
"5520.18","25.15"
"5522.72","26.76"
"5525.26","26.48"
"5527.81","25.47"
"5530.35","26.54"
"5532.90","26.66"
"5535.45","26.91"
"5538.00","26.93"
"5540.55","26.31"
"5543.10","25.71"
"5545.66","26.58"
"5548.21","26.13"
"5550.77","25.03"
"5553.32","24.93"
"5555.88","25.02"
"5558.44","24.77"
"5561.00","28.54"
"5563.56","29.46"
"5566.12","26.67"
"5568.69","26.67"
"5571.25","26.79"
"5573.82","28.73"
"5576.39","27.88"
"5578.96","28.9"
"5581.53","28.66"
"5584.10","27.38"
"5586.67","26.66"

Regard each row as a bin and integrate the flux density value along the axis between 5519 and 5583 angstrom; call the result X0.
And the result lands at 1710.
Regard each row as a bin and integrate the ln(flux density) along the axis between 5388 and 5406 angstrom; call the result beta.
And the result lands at 60.3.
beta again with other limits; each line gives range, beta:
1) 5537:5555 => 58.6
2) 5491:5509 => 58.5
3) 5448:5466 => 60.1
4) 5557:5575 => 59.5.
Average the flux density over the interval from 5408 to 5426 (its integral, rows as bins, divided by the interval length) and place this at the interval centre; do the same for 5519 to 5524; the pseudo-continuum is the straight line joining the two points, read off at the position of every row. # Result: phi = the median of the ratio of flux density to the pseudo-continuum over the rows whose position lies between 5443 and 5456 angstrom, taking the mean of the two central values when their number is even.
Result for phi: 1.03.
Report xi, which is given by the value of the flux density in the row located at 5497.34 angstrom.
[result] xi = 25.84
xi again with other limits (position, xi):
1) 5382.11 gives 25.72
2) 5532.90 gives 26.66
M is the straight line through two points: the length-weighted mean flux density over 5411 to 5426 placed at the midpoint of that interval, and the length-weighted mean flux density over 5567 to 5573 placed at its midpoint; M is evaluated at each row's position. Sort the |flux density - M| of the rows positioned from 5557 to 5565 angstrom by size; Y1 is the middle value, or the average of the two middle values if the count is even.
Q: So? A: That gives 2.1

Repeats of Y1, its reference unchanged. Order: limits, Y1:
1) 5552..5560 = 2.0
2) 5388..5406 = 1.7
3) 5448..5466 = 1.0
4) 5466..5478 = 0.2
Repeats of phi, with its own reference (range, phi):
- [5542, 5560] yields 0.98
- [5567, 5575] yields 1.06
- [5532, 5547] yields 1.03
